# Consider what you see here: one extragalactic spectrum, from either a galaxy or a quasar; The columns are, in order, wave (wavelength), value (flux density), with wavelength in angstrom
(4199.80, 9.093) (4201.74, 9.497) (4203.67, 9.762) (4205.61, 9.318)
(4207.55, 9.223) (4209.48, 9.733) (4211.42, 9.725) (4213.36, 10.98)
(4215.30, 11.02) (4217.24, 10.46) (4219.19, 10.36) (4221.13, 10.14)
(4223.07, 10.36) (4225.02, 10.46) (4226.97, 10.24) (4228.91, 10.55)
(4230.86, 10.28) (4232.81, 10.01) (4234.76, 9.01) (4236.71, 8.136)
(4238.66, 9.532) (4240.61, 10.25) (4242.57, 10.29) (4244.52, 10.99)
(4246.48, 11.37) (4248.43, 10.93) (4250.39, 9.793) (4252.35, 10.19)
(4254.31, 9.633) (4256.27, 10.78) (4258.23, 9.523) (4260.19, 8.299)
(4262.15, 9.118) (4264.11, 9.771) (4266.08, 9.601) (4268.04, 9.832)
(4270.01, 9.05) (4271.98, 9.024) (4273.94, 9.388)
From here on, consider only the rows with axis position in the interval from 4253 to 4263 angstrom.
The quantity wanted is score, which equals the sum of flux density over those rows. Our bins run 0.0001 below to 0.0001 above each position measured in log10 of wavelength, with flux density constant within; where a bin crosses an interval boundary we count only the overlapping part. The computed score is 47.4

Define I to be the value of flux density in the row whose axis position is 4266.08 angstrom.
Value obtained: 9.601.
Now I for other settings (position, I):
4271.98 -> 9.024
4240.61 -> 10.25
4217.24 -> 10.46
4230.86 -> 10.28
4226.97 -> 10.24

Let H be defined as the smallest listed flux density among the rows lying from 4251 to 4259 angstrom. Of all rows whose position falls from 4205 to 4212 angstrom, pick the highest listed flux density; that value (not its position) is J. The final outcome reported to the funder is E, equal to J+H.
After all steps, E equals 19.3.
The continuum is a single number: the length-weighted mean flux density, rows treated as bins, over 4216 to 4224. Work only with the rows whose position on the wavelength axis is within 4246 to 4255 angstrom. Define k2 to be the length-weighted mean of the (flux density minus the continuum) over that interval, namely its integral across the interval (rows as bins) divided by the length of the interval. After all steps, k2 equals 0.0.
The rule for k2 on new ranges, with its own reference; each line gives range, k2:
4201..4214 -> -0.6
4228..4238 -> -0.8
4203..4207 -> -0.9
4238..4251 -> 0.1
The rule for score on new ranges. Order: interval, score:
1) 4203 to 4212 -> 47.8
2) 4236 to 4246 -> 49.2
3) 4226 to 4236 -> 50.1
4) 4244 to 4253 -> 53.3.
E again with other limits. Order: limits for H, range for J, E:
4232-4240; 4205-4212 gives 17.9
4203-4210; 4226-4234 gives 19.8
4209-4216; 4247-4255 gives 20.7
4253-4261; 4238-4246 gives 19.3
